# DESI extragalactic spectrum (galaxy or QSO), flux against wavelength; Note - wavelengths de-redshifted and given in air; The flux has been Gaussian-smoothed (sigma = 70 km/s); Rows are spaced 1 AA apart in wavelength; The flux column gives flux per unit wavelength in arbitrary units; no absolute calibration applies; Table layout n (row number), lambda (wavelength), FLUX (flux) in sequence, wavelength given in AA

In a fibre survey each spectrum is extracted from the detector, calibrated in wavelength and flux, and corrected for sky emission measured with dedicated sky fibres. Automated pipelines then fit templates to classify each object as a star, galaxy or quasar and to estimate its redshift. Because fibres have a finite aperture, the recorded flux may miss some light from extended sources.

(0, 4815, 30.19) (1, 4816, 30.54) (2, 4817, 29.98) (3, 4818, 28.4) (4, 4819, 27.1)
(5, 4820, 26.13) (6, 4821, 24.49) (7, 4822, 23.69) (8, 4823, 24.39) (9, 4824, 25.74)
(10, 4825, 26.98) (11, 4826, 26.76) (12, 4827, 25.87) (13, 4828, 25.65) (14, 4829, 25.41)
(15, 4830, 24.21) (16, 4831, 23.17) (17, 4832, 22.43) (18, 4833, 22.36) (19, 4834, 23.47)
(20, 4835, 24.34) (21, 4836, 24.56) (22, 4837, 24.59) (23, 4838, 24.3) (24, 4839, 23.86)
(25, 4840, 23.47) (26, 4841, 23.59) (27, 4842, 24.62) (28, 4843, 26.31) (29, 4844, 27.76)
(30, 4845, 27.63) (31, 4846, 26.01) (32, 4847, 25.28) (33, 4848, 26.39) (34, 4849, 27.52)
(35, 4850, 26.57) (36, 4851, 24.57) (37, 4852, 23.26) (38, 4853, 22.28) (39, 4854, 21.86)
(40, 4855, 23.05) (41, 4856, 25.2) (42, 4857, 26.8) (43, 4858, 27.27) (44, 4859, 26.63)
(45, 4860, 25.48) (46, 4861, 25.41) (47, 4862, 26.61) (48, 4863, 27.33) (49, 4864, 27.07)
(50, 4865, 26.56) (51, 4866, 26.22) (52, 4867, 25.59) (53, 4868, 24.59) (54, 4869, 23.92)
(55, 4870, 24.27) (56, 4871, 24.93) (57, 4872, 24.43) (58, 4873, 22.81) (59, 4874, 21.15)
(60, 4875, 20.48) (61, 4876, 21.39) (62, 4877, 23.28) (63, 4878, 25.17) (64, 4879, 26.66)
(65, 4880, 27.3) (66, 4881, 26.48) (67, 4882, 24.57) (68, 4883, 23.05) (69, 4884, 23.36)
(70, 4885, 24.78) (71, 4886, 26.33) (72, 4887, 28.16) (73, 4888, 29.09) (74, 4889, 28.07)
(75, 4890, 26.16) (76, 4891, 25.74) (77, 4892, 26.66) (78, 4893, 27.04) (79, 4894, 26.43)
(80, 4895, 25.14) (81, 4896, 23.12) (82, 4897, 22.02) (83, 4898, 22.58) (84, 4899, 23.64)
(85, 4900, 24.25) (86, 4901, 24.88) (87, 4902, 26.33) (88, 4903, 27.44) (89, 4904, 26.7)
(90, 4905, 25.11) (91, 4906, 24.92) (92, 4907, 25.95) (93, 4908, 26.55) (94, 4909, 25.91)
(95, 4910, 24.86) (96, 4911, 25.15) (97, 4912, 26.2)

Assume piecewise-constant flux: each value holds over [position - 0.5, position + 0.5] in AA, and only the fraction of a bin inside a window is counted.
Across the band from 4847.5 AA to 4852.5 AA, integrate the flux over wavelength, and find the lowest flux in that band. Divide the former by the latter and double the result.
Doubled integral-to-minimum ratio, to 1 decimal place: 11.0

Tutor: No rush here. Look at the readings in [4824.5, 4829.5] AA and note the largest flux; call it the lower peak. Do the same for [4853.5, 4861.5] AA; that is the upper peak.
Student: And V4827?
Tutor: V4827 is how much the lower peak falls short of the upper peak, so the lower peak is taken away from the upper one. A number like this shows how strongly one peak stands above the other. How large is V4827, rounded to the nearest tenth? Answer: 0.3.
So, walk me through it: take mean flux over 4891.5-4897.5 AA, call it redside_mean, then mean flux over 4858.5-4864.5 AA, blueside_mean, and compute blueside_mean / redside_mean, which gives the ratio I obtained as 1.05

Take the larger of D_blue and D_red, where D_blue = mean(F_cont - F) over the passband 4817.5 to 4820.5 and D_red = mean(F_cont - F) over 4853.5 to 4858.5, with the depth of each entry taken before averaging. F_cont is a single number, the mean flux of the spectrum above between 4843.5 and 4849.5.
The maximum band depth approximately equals 1.9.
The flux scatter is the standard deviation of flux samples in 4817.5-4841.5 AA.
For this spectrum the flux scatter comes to 1.5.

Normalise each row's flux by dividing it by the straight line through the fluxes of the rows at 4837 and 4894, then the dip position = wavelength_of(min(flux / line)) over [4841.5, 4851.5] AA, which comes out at 4851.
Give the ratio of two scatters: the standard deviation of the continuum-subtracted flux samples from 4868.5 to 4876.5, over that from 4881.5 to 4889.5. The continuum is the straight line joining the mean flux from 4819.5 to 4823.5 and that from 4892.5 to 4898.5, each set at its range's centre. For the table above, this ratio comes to 0.7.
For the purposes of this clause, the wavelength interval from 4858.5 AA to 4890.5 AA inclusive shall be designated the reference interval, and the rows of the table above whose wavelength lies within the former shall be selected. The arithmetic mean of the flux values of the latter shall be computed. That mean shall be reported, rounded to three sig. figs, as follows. 25.2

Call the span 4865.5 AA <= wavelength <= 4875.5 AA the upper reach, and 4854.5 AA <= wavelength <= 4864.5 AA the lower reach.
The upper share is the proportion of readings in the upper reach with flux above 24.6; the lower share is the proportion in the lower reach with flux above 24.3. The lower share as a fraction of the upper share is 3.0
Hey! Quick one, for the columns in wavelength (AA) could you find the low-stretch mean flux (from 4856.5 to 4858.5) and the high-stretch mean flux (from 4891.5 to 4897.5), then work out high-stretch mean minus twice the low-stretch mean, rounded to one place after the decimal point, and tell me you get -29.0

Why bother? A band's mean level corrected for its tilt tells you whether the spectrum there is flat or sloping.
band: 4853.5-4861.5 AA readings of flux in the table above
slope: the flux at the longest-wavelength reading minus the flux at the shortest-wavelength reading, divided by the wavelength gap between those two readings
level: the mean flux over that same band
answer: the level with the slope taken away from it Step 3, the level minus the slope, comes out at 24.7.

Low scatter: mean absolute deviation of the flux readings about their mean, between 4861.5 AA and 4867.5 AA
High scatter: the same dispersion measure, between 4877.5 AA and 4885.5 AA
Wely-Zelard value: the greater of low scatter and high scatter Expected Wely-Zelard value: 1.23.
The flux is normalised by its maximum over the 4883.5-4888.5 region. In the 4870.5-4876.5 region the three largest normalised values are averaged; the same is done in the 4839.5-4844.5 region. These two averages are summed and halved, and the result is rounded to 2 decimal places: 0.86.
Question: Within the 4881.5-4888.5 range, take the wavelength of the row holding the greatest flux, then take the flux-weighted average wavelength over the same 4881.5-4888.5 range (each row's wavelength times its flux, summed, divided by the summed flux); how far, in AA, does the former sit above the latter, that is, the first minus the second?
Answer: 2.9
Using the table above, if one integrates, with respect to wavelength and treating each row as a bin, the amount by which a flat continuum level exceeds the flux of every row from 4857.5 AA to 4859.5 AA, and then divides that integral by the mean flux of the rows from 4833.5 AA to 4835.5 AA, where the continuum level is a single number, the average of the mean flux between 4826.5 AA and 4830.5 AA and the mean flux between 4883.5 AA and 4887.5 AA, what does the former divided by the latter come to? -0.12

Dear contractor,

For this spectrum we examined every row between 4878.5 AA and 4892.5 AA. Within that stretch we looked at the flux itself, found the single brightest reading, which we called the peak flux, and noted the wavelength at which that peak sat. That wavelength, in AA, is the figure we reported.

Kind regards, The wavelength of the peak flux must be 4888 AA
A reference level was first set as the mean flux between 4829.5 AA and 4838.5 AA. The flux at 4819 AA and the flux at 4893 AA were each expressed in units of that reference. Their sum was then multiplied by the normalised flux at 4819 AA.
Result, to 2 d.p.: 2.61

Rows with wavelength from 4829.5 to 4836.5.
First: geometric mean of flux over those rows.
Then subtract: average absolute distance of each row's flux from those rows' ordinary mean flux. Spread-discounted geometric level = 22.7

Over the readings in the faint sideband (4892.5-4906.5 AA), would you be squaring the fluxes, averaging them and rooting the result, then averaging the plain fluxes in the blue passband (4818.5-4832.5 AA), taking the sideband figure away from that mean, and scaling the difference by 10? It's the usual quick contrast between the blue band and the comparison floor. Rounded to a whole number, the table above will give 1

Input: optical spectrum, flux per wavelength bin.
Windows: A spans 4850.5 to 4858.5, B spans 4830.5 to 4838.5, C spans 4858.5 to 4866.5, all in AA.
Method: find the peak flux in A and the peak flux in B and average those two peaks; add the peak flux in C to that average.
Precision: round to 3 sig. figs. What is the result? 53.3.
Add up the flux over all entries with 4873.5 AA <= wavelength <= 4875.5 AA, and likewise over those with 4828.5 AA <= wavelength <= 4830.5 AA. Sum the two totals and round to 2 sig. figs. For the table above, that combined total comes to 91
